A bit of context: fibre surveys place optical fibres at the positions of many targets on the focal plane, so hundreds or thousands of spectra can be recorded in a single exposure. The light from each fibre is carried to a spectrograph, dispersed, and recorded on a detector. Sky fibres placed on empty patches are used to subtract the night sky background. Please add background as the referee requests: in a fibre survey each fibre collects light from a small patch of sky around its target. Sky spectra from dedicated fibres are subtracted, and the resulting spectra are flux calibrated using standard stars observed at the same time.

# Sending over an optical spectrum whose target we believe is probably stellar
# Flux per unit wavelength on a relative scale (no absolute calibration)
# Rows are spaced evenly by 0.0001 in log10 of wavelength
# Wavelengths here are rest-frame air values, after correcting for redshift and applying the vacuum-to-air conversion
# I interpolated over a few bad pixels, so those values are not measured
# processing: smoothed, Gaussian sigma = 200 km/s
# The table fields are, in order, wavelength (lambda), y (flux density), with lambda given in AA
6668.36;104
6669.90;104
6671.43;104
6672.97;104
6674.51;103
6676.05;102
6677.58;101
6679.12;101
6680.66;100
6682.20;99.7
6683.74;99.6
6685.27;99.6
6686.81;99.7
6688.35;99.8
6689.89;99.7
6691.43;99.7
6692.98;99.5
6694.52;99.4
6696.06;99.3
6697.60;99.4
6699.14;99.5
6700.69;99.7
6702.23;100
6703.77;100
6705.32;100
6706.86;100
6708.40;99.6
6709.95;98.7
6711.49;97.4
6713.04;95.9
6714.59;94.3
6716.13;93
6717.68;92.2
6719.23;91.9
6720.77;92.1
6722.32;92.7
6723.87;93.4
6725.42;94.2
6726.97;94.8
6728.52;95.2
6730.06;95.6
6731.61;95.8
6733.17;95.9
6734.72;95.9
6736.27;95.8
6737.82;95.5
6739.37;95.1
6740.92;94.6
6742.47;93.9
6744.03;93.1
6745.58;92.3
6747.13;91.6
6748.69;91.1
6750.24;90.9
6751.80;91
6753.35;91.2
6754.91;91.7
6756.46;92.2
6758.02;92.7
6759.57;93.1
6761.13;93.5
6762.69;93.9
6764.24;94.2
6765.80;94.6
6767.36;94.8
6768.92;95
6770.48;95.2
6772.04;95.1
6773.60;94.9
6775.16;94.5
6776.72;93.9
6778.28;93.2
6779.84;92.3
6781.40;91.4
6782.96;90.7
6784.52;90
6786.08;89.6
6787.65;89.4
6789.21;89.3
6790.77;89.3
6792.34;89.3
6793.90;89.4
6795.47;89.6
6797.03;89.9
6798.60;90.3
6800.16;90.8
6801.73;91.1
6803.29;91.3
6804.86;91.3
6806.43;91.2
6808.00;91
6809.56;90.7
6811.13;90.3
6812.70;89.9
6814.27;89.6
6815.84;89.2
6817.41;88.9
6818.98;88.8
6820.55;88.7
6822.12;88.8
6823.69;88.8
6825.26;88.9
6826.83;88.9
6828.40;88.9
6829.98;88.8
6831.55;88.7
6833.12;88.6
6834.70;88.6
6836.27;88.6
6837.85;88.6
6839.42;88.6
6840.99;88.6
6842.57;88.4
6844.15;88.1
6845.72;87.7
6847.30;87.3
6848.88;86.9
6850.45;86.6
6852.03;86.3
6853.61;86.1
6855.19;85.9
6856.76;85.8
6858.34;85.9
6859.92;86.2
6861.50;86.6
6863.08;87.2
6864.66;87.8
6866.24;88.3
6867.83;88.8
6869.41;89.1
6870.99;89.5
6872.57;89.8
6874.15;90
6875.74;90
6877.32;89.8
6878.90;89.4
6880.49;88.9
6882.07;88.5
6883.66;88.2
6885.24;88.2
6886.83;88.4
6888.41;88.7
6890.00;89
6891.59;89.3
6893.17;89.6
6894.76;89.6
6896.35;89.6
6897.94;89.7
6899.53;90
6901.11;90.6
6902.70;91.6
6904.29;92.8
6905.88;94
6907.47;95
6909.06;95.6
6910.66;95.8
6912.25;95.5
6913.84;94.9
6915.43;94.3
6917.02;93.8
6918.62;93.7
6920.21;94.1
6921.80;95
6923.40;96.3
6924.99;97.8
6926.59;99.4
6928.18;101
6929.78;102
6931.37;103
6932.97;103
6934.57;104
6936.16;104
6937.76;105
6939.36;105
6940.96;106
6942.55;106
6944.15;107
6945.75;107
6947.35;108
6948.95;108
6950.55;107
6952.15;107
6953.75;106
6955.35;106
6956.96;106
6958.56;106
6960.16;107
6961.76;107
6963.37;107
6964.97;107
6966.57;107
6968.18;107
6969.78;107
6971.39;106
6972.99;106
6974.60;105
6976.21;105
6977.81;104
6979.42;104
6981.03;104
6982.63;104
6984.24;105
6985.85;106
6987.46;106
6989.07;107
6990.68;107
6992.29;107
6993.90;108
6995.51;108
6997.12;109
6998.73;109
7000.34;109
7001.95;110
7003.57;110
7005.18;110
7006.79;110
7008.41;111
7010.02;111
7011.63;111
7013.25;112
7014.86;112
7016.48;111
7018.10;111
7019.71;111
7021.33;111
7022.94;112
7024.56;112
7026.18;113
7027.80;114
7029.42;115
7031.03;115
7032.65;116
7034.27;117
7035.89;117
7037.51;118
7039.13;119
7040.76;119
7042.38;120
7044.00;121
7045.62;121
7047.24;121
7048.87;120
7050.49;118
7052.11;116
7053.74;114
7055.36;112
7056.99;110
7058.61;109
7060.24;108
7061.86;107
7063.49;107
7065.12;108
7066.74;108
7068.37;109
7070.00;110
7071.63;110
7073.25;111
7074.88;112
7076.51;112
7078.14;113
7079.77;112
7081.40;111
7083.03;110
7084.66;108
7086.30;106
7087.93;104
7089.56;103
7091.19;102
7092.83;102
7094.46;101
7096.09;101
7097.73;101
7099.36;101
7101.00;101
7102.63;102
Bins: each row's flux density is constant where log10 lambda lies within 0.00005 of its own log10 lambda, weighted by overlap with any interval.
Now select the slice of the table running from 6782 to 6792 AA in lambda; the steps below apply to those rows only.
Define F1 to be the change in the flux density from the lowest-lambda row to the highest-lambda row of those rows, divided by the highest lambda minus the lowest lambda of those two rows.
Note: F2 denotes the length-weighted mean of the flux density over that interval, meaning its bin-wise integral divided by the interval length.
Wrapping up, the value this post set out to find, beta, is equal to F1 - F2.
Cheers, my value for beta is -90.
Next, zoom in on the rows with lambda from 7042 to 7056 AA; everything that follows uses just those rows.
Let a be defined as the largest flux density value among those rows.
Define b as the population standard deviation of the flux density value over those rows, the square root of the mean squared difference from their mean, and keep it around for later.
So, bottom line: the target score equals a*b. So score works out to 385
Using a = 121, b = 3.2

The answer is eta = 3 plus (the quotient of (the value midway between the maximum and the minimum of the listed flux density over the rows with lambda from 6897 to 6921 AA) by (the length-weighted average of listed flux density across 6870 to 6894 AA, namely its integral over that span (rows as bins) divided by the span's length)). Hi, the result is 4.04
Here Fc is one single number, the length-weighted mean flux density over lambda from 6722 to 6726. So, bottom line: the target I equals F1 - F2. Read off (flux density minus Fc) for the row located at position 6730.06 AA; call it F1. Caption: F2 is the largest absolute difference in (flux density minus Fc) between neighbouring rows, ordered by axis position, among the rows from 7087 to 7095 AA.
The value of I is 1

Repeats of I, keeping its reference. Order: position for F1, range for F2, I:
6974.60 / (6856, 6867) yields 11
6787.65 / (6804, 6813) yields -4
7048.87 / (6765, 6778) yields 26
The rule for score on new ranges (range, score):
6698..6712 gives 82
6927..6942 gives 158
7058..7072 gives 117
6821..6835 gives 10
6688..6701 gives 16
